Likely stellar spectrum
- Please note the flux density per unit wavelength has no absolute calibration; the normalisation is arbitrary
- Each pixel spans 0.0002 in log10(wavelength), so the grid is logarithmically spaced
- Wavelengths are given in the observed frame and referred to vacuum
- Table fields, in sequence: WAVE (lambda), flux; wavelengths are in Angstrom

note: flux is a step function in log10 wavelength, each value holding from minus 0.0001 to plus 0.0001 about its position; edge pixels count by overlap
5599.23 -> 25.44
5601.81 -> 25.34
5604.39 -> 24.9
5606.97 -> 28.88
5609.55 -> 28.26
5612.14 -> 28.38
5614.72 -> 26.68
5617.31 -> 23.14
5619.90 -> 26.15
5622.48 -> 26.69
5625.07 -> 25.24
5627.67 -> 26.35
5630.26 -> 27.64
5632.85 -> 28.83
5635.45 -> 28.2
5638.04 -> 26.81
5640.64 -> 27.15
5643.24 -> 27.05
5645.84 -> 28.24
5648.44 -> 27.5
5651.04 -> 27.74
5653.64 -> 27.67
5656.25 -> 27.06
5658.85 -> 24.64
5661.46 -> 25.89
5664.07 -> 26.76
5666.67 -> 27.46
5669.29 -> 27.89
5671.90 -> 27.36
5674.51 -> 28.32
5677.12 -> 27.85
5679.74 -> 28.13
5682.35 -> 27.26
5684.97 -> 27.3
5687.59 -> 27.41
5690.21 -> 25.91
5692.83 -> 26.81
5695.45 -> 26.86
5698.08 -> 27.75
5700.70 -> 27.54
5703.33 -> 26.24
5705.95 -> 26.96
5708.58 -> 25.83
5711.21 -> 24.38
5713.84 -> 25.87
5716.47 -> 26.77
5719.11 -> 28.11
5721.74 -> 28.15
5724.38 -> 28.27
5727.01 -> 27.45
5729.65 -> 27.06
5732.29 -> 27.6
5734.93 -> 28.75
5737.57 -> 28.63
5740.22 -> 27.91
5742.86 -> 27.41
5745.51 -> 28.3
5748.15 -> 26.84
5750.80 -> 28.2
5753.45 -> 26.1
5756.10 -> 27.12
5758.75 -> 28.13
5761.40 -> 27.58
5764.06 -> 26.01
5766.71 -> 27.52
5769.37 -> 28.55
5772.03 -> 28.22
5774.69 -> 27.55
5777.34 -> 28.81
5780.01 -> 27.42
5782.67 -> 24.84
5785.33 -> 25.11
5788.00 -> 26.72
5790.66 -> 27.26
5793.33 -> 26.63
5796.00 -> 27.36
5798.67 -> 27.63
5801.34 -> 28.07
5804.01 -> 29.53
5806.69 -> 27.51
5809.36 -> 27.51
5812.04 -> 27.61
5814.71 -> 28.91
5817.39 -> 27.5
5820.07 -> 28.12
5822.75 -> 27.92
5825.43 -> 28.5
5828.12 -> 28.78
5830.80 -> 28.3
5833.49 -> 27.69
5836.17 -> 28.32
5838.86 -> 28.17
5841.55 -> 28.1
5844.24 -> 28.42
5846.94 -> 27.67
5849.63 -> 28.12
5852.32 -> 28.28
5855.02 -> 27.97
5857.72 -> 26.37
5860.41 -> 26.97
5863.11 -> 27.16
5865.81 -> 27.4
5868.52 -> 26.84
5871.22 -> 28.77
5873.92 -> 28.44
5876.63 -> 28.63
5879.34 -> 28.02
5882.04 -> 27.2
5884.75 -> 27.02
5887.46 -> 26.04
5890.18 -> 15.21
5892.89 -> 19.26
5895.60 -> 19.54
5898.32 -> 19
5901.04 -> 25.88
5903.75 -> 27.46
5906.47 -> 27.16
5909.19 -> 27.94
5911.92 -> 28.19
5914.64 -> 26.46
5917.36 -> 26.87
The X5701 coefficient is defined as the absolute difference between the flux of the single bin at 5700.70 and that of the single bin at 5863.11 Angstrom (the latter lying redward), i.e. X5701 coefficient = 0.38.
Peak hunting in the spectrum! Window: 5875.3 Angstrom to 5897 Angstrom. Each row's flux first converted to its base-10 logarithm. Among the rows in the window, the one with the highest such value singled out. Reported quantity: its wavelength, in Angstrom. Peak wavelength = 5876.63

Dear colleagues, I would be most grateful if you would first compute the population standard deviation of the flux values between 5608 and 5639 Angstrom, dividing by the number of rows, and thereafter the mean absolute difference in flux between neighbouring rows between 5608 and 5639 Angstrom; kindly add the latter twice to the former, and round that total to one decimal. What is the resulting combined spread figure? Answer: 4.4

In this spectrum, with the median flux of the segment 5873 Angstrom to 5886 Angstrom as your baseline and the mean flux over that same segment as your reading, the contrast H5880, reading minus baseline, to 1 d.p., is -0.2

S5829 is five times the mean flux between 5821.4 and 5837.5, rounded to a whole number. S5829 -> 141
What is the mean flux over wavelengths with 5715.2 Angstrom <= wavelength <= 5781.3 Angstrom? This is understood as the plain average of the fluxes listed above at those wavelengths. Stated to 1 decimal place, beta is 27.7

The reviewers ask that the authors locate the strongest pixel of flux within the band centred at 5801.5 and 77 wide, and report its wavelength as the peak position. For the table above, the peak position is 5804.01 Angstrom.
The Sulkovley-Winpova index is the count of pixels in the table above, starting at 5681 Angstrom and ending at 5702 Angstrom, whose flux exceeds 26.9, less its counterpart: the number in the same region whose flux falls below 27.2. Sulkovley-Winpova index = 2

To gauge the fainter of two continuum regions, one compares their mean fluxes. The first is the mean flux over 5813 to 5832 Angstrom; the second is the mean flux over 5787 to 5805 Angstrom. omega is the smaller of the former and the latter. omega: 27.6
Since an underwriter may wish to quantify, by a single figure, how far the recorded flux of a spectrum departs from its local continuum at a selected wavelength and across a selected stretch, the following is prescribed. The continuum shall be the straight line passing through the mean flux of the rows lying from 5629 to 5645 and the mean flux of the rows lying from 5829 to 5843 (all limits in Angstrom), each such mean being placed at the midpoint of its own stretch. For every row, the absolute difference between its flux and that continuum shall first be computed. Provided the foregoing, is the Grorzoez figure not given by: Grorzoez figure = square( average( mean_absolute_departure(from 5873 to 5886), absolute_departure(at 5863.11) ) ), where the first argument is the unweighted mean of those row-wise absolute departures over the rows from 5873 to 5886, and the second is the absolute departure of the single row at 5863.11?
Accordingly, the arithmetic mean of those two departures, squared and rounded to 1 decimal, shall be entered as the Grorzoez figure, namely 0.7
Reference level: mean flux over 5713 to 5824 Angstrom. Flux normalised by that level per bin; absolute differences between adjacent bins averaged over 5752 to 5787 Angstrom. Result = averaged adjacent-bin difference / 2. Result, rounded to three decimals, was 0.020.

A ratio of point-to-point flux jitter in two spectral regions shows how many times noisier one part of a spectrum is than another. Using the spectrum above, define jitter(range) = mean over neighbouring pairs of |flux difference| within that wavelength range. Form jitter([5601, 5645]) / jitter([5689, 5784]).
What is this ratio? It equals 1.4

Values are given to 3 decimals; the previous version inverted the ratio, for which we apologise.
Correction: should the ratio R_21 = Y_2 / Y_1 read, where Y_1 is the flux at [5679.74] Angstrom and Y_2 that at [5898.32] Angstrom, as 0.675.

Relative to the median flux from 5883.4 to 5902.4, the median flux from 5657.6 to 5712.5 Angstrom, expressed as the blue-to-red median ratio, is 1.395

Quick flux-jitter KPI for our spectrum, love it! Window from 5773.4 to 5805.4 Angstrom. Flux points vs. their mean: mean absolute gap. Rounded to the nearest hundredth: 0.95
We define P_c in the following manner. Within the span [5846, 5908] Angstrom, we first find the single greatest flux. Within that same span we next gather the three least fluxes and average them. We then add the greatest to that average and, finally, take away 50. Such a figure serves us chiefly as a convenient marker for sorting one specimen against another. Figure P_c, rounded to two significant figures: -3.4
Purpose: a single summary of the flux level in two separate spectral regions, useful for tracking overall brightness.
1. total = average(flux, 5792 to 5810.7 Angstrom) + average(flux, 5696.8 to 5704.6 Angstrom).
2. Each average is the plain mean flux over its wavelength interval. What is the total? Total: 54.9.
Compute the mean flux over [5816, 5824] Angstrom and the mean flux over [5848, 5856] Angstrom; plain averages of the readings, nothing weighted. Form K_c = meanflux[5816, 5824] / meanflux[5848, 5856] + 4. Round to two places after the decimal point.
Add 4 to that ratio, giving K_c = 4.99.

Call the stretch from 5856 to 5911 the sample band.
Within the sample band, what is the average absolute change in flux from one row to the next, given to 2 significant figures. 1.7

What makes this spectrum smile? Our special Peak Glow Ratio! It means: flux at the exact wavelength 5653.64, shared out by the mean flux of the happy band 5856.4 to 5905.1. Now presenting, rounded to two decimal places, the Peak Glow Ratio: 1.09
